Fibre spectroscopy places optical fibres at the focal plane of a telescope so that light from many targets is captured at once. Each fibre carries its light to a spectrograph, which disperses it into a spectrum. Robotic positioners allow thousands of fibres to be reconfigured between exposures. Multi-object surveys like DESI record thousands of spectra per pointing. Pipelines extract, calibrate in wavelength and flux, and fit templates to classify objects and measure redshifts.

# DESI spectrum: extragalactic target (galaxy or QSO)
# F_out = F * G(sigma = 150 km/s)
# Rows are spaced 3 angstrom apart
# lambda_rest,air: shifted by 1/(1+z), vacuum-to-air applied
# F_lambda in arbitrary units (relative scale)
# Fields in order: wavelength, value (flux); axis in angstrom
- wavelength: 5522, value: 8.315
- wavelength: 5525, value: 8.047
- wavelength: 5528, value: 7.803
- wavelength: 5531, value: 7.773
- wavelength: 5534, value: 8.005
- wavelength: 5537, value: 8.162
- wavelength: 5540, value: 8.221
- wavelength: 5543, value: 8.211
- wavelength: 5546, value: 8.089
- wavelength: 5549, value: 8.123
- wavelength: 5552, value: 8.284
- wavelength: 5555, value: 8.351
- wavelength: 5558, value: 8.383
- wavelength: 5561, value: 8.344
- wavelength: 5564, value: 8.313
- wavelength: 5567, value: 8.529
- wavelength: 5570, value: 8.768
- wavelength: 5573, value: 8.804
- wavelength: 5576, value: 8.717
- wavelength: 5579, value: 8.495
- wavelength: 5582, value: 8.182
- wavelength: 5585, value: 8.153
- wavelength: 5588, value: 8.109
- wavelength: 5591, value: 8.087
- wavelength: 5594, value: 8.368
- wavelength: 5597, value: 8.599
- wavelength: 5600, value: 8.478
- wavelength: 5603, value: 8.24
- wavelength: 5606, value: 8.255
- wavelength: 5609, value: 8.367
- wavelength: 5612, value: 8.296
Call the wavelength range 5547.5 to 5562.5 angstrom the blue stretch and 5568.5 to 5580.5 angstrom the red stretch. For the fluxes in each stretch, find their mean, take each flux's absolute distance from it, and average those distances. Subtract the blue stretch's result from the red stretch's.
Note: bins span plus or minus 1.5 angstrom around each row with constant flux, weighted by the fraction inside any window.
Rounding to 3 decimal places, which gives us 0.026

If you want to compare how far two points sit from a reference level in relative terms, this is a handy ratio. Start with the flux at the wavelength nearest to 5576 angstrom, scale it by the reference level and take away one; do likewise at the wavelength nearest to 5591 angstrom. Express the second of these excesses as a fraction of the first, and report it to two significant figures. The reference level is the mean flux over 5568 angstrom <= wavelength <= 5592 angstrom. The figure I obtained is -1.1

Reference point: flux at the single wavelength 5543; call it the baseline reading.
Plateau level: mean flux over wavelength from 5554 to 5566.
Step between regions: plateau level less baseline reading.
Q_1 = 0.14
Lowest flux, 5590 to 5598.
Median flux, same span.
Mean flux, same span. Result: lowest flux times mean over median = 8.07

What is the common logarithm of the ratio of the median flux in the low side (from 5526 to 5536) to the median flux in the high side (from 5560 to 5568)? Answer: -0.029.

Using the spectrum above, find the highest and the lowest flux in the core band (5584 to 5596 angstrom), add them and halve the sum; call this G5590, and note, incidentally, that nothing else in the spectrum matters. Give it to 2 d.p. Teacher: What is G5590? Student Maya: 8.23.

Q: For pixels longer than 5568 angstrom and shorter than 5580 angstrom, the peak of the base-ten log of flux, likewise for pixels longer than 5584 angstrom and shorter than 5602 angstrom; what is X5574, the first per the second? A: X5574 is 1.01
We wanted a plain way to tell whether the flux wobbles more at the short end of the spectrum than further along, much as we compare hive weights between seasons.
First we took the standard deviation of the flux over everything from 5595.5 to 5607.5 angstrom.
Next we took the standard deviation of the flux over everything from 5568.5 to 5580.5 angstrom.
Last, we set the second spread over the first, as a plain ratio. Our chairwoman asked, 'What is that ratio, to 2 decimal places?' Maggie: 0.79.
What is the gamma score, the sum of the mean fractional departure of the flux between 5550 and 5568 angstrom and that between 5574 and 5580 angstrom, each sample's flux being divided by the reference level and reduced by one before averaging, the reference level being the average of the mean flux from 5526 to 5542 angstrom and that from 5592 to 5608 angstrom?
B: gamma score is 0.07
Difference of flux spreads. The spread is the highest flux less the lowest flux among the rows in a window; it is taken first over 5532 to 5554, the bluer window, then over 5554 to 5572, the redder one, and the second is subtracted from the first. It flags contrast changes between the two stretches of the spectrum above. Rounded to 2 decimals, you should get -0.18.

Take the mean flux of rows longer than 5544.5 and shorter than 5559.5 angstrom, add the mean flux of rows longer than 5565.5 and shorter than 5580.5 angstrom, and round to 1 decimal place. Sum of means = 16.9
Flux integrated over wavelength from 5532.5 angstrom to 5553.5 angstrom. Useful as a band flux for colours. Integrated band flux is 171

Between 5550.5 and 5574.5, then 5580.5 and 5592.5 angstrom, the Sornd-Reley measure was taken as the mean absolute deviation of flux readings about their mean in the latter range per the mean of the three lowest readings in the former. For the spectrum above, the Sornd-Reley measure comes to 0.004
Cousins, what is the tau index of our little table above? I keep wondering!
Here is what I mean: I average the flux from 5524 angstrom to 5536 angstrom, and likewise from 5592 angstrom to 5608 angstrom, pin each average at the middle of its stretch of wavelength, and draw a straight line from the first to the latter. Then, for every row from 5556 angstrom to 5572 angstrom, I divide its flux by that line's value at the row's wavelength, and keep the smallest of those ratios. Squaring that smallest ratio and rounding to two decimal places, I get 1.04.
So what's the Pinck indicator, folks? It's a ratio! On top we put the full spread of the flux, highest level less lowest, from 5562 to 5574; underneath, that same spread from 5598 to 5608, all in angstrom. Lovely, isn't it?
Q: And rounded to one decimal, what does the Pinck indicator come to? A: 2.1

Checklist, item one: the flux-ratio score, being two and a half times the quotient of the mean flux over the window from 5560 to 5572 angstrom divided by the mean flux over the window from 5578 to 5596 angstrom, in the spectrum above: 2.58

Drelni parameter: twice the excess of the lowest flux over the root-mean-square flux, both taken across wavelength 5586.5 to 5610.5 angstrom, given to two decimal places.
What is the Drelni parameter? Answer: -0.46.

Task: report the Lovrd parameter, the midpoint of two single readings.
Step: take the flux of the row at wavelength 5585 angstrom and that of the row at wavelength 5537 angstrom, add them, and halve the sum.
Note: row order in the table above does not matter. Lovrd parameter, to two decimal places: 8.16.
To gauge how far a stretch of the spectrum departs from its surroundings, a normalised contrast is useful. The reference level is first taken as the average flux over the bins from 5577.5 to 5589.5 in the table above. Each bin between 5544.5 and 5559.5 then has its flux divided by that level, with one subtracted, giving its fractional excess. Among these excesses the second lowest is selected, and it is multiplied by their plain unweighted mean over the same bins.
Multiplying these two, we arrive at 0.0000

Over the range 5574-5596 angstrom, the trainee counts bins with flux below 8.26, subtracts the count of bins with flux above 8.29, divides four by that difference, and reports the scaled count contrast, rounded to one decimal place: 4.0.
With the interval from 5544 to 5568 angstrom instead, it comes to -1.3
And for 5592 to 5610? -2.0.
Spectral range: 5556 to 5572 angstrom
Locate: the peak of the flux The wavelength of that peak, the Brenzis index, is 5570 angstrom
